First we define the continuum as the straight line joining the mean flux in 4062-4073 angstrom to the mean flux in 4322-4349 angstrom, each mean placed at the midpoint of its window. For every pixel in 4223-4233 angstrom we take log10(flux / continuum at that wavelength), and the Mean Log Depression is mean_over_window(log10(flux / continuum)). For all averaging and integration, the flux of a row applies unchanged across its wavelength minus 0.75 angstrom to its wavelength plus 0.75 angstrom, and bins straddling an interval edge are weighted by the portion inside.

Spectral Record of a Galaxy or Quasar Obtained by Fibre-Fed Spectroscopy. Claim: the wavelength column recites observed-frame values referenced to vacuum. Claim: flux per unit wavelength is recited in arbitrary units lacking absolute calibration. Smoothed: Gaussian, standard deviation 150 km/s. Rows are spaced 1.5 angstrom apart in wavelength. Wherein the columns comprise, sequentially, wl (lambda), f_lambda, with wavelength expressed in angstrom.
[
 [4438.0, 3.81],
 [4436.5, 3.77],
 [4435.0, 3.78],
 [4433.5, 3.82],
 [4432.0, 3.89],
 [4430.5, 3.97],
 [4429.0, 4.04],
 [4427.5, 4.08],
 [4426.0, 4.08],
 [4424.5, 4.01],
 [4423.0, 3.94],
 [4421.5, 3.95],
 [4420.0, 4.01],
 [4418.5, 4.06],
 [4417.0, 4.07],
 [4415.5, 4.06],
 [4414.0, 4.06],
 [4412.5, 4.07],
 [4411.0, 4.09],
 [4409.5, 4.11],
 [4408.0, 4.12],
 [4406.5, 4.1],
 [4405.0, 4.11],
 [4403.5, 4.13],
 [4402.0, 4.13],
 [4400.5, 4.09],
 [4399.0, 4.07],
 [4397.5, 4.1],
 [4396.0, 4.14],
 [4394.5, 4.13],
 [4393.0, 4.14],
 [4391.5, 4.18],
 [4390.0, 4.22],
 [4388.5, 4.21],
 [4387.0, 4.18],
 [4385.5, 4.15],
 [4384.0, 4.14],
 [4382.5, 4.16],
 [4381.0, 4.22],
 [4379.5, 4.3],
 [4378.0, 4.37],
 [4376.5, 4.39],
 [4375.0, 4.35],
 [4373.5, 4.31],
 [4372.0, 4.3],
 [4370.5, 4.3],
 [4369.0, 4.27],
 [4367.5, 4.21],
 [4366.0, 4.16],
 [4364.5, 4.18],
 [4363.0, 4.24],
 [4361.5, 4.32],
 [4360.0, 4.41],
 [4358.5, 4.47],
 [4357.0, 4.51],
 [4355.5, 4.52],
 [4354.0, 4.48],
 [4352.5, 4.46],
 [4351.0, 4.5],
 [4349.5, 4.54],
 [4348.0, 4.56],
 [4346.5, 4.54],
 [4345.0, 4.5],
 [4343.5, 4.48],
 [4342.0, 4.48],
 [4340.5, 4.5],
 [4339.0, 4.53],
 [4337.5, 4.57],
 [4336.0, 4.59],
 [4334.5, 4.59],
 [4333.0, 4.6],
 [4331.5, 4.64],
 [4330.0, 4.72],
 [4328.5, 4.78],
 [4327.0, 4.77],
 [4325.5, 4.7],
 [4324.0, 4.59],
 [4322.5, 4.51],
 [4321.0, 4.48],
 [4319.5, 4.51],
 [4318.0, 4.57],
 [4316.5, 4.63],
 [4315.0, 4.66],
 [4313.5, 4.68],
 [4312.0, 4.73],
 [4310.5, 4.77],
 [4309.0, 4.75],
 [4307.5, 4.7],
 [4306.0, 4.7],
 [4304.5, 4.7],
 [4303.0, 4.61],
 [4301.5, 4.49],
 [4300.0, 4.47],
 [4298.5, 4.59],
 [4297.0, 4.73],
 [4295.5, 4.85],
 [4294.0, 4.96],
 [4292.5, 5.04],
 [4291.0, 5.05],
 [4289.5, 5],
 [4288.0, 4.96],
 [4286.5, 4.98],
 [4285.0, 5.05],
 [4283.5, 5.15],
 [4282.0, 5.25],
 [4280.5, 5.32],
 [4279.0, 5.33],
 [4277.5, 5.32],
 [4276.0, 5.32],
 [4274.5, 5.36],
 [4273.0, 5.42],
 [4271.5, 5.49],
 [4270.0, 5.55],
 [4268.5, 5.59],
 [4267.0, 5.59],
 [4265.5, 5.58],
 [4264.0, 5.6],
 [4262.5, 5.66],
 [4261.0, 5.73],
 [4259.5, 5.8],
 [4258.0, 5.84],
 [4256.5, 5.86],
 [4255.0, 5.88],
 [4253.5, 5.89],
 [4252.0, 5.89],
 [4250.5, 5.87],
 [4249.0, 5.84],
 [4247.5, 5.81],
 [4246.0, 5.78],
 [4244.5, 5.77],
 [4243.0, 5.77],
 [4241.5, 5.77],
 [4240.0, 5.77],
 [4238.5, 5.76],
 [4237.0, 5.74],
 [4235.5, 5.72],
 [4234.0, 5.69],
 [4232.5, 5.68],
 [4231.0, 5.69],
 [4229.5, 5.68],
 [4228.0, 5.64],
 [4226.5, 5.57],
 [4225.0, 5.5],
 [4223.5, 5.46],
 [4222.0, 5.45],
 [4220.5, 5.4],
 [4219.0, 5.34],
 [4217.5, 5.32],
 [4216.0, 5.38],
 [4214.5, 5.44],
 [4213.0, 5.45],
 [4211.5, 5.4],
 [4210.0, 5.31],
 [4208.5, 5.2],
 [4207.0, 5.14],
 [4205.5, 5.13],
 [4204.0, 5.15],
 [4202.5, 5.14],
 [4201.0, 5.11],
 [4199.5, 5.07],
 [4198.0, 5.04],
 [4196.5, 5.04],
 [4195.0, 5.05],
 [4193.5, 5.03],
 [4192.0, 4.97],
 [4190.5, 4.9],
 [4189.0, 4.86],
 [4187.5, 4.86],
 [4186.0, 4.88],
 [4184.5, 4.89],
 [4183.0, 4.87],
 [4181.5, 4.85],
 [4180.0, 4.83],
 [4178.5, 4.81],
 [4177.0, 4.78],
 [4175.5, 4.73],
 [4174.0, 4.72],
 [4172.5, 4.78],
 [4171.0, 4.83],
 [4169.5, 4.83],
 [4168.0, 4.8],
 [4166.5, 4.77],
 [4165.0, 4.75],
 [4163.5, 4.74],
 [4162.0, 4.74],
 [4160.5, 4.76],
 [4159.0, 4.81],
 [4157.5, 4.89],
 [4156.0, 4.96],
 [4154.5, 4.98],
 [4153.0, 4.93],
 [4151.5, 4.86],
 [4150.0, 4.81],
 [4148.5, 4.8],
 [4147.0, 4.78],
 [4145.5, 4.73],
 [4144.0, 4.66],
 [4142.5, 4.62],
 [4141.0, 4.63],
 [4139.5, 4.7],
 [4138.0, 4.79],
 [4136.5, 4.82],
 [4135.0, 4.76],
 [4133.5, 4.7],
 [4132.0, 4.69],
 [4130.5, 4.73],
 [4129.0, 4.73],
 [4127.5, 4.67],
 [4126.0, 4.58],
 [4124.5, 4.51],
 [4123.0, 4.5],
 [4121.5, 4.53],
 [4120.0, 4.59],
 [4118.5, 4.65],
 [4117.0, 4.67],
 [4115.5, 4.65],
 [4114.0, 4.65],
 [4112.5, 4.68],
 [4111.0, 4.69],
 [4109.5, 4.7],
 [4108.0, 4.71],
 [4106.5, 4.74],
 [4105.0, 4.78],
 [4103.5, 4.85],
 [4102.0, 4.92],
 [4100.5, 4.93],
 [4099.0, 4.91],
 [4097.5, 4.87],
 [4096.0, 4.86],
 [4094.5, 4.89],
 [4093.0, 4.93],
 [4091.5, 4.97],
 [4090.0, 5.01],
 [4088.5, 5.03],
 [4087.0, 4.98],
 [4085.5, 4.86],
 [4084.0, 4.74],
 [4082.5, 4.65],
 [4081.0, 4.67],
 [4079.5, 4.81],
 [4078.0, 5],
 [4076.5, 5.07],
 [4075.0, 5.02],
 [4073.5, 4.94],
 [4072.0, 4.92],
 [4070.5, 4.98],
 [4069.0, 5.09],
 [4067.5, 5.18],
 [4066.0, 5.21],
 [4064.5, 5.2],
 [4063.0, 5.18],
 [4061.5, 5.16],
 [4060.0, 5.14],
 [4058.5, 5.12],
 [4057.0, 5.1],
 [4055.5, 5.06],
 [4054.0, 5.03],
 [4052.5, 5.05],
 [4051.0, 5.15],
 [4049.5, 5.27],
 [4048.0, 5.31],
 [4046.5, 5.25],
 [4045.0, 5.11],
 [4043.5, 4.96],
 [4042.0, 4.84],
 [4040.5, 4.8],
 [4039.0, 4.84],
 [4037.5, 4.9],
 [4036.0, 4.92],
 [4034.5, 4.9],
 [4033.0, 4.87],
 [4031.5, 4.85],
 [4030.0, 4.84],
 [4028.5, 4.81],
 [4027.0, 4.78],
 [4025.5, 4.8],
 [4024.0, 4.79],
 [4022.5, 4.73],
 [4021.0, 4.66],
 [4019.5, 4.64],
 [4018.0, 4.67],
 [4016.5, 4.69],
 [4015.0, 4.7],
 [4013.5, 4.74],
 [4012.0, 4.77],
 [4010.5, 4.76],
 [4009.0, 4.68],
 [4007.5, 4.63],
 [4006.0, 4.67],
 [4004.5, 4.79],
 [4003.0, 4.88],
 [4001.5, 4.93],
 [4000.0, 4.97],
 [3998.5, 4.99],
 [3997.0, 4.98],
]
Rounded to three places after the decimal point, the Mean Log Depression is 0.067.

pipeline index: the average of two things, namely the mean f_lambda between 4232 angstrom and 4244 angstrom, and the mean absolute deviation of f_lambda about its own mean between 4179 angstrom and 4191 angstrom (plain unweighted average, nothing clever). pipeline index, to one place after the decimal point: 2.9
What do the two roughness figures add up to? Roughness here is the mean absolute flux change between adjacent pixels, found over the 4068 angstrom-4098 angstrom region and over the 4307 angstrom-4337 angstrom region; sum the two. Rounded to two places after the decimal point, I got 0.11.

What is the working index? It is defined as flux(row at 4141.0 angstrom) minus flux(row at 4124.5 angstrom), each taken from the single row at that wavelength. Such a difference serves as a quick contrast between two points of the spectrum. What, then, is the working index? 0.12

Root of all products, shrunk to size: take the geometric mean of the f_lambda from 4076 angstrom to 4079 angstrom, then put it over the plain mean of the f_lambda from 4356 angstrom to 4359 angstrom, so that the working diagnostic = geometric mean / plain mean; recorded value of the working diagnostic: 1.12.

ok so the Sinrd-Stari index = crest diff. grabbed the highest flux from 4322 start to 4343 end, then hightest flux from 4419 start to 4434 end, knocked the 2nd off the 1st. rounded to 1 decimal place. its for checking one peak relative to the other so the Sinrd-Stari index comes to 0.7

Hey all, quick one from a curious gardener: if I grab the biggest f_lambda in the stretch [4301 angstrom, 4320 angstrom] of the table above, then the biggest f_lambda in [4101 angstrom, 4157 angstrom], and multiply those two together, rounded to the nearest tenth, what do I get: 23.8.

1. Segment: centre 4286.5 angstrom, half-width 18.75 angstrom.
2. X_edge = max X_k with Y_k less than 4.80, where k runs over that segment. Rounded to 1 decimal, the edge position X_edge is 4304.5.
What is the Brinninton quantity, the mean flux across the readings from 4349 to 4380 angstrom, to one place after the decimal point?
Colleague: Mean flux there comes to 4.4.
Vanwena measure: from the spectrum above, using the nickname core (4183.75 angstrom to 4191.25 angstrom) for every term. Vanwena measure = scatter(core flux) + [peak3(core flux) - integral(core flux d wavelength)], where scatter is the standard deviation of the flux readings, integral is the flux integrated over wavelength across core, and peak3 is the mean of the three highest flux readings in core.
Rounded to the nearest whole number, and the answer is -32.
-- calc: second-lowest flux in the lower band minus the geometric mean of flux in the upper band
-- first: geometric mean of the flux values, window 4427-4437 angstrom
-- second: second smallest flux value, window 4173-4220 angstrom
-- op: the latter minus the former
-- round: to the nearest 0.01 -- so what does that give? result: 0.82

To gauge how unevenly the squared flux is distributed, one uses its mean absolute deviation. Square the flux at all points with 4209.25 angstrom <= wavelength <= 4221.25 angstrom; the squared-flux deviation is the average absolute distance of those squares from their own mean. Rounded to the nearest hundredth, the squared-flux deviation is 0.46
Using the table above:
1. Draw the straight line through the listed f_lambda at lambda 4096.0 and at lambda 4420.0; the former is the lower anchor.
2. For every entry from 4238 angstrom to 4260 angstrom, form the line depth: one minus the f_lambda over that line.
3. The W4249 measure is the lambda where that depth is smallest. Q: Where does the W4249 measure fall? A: 4253.5 angstrom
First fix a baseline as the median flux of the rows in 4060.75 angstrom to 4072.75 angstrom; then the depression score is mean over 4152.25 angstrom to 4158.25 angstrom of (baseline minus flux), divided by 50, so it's 0.0046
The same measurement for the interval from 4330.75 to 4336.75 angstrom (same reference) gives 0.0113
